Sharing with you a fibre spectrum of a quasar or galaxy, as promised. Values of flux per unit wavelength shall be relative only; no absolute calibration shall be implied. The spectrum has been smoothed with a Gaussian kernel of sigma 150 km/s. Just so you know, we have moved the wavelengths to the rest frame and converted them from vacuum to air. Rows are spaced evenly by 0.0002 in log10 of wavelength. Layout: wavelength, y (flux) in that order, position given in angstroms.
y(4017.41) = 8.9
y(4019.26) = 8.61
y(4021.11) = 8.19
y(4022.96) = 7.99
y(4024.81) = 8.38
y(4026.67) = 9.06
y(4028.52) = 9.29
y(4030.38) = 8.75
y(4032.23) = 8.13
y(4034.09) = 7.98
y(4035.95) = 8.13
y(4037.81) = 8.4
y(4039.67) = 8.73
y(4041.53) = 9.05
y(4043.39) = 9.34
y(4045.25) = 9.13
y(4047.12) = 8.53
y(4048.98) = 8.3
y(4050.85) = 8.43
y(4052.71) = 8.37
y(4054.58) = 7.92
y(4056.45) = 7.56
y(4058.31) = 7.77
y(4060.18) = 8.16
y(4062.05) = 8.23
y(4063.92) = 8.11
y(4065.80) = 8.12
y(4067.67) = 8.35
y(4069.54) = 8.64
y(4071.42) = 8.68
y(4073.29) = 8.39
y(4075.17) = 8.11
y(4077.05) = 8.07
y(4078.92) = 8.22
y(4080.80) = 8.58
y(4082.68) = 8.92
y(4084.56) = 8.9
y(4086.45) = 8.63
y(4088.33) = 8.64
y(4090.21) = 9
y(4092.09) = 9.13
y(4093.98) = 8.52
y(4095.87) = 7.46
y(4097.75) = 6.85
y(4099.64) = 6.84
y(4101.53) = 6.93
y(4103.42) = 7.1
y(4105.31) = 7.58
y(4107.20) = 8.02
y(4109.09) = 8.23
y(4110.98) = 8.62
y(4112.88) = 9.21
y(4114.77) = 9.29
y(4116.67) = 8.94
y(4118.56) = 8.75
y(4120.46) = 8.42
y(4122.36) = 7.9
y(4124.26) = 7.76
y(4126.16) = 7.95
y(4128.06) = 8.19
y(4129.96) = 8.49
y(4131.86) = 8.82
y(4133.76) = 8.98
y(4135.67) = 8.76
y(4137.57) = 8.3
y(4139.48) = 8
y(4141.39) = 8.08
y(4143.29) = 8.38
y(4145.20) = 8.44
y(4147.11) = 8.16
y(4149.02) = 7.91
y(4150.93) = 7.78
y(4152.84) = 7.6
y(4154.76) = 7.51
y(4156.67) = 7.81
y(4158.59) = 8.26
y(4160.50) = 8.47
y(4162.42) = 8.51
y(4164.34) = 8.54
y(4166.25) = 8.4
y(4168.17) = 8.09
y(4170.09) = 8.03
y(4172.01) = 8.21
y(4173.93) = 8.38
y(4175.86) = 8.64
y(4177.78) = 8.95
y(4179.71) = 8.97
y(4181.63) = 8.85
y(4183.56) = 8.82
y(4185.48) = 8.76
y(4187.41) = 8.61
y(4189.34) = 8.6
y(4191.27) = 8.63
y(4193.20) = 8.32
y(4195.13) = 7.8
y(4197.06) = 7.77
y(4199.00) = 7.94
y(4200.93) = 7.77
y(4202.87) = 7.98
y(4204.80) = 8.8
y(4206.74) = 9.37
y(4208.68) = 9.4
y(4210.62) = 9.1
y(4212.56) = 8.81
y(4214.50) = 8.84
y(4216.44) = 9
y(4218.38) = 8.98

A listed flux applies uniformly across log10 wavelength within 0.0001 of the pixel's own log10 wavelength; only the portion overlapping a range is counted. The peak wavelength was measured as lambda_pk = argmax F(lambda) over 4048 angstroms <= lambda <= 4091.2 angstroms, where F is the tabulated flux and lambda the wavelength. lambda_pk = 4090.21 angstroms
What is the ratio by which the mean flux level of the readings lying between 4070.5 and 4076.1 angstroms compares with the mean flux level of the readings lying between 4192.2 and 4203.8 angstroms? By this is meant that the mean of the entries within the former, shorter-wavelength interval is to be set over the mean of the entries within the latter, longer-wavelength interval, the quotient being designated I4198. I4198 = 1.06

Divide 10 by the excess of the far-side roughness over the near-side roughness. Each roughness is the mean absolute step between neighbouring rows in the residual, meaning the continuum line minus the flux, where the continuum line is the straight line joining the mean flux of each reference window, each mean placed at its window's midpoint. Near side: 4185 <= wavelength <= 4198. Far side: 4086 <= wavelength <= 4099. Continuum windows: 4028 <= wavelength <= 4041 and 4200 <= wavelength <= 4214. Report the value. 35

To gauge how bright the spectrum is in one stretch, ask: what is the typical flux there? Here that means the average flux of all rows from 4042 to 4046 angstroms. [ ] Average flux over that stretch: 9.2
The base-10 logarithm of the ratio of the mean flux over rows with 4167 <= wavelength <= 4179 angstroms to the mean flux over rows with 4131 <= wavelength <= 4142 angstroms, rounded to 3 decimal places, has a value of -0.005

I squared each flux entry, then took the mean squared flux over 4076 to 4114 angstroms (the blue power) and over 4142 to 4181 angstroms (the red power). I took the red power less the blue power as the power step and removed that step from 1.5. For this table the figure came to 0.6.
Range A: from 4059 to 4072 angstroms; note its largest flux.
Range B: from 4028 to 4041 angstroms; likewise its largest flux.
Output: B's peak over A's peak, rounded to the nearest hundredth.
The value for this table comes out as 1.07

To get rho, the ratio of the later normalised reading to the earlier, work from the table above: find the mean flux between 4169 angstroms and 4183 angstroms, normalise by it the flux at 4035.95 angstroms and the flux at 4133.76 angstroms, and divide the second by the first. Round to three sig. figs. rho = 1.10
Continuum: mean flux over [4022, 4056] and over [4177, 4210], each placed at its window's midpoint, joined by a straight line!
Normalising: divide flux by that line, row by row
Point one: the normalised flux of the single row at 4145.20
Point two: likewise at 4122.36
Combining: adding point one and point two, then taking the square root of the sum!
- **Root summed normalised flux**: 1.38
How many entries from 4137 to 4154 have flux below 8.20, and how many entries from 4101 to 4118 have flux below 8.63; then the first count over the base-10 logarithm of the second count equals 8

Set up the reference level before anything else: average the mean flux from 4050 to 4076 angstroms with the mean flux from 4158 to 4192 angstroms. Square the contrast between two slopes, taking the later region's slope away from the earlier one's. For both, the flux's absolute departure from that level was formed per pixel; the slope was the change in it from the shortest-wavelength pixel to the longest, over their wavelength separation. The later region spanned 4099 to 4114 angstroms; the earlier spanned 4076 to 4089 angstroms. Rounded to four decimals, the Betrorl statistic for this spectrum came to 0.0024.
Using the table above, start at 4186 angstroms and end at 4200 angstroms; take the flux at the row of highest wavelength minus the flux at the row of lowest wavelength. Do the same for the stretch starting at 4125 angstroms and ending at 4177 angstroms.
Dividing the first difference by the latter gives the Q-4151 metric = -1.0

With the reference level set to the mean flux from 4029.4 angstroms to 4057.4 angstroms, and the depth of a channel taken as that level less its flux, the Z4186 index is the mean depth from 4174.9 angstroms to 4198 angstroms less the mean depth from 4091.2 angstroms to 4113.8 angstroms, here -0.7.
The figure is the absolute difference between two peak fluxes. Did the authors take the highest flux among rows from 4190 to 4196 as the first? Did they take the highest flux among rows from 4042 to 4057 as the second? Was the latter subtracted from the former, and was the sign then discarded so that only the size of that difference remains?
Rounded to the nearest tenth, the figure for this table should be 0.7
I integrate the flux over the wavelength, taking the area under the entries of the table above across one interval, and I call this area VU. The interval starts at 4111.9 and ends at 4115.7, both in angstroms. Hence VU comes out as 35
